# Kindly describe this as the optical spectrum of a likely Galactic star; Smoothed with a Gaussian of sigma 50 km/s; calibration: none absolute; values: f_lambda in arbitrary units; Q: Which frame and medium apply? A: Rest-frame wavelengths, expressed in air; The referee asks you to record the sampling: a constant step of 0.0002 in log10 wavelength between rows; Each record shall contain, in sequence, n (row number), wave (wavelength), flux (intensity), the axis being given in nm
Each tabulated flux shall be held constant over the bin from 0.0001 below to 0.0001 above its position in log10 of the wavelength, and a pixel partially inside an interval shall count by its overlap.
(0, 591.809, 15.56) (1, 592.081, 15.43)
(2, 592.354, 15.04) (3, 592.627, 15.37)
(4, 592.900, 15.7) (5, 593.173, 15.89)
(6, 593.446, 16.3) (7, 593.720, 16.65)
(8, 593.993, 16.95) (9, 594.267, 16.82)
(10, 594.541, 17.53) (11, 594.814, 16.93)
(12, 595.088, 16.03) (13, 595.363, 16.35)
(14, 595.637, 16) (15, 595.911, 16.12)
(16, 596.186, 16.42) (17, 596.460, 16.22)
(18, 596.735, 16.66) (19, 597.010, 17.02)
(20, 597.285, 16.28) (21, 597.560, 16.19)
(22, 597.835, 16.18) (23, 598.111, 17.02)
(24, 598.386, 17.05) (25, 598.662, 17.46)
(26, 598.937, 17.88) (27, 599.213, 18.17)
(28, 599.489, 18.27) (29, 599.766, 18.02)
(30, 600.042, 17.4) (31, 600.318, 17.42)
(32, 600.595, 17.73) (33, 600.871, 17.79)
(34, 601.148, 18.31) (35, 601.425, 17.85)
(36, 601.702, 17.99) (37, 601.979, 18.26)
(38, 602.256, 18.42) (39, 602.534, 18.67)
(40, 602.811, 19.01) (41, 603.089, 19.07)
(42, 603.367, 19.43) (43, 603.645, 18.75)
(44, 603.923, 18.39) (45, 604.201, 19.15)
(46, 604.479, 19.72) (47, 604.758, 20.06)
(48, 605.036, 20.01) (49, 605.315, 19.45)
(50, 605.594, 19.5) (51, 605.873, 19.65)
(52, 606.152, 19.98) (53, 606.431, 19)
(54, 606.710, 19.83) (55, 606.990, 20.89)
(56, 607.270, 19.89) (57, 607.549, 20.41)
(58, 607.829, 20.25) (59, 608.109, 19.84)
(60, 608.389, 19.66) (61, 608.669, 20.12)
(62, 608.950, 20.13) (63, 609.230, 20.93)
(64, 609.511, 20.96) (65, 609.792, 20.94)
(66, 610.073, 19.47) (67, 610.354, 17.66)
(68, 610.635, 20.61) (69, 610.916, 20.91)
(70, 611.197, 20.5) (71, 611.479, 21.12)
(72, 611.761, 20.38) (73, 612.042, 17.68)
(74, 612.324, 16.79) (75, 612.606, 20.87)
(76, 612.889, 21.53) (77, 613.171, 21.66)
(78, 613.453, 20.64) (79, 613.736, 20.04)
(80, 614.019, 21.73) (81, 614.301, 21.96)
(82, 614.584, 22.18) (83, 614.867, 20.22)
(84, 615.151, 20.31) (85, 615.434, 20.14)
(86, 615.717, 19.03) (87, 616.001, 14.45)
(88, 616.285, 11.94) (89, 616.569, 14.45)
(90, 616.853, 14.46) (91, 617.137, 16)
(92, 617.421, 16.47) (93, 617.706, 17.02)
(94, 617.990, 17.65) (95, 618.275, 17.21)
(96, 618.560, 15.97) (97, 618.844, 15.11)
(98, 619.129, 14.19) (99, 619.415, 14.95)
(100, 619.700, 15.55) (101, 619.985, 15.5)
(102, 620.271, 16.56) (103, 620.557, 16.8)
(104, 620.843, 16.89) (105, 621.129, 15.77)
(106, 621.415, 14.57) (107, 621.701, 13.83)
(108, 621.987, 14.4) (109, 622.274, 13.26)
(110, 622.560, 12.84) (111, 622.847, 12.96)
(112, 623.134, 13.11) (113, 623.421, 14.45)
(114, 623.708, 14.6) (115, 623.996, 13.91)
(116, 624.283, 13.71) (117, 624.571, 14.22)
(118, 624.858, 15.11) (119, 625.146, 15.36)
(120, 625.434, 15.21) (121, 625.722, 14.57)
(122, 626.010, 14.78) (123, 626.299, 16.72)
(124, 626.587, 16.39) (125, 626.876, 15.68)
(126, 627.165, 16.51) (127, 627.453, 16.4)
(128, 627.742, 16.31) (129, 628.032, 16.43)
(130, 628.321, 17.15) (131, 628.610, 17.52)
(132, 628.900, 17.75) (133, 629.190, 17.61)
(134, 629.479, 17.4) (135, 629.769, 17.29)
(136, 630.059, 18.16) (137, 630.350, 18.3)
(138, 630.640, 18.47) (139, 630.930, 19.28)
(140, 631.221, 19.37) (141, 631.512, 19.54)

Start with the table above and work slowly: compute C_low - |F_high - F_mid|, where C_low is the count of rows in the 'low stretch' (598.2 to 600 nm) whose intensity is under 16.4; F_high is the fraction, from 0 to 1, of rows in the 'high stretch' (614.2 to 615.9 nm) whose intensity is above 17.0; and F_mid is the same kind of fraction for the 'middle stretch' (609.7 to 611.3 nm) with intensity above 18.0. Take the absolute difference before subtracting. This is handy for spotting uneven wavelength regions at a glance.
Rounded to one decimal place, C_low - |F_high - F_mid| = -0.2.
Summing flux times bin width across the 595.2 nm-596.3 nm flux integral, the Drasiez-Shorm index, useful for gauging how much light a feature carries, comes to 18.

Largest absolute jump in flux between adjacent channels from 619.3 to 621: 1.1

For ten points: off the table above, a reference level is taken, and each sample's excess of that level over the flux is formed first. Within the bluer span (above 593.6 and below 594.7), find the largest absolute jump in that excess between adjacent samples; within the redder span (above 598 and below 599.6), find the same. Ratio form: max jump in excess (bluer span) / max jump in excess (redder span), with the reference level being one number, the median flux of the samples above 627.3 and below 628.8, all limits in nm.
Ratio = 1.7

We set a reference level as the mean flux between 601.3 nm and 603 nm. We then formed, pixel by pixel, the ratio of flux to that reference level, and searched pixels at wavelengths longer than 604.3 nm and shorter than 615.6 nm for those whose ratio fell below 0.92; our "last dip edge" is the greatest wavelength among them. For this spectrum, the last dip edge 612.324 nm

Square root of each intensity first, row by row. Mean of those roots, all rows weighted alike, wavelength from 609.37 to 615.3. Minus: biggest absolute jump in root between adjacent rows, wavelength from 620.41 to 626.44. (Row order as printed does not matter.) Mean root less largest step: 4.3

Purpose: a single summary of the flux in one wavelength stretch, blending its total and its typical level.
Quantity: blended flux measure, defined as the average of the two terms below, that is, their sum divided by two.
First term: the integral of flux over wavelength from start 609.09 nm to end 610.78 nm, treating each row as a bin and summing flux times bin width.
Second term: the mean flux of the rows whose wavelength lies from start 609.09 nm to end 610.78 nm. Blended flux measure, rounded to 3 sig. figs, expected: 27.0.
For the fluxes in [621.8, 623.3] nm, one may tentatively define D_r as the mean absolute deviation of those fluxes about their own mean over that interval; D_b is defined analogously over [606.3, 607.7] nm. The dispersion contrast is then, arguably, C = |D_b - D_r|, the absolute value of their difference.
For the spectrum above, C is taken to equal 0.082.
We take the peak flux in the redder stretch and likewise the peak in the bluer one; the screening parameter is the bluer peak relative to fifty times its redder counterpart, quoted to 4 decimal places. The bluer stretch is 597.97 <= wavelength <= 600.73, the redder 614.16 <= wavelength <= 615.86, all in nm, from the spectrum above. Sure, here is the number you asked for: 0.0165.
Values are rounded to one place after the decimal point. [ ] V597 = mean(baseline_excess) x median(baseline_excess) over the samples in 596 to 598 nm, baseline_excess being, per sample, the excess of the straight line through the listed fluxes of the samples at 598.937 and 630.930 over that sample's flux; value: 2.1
